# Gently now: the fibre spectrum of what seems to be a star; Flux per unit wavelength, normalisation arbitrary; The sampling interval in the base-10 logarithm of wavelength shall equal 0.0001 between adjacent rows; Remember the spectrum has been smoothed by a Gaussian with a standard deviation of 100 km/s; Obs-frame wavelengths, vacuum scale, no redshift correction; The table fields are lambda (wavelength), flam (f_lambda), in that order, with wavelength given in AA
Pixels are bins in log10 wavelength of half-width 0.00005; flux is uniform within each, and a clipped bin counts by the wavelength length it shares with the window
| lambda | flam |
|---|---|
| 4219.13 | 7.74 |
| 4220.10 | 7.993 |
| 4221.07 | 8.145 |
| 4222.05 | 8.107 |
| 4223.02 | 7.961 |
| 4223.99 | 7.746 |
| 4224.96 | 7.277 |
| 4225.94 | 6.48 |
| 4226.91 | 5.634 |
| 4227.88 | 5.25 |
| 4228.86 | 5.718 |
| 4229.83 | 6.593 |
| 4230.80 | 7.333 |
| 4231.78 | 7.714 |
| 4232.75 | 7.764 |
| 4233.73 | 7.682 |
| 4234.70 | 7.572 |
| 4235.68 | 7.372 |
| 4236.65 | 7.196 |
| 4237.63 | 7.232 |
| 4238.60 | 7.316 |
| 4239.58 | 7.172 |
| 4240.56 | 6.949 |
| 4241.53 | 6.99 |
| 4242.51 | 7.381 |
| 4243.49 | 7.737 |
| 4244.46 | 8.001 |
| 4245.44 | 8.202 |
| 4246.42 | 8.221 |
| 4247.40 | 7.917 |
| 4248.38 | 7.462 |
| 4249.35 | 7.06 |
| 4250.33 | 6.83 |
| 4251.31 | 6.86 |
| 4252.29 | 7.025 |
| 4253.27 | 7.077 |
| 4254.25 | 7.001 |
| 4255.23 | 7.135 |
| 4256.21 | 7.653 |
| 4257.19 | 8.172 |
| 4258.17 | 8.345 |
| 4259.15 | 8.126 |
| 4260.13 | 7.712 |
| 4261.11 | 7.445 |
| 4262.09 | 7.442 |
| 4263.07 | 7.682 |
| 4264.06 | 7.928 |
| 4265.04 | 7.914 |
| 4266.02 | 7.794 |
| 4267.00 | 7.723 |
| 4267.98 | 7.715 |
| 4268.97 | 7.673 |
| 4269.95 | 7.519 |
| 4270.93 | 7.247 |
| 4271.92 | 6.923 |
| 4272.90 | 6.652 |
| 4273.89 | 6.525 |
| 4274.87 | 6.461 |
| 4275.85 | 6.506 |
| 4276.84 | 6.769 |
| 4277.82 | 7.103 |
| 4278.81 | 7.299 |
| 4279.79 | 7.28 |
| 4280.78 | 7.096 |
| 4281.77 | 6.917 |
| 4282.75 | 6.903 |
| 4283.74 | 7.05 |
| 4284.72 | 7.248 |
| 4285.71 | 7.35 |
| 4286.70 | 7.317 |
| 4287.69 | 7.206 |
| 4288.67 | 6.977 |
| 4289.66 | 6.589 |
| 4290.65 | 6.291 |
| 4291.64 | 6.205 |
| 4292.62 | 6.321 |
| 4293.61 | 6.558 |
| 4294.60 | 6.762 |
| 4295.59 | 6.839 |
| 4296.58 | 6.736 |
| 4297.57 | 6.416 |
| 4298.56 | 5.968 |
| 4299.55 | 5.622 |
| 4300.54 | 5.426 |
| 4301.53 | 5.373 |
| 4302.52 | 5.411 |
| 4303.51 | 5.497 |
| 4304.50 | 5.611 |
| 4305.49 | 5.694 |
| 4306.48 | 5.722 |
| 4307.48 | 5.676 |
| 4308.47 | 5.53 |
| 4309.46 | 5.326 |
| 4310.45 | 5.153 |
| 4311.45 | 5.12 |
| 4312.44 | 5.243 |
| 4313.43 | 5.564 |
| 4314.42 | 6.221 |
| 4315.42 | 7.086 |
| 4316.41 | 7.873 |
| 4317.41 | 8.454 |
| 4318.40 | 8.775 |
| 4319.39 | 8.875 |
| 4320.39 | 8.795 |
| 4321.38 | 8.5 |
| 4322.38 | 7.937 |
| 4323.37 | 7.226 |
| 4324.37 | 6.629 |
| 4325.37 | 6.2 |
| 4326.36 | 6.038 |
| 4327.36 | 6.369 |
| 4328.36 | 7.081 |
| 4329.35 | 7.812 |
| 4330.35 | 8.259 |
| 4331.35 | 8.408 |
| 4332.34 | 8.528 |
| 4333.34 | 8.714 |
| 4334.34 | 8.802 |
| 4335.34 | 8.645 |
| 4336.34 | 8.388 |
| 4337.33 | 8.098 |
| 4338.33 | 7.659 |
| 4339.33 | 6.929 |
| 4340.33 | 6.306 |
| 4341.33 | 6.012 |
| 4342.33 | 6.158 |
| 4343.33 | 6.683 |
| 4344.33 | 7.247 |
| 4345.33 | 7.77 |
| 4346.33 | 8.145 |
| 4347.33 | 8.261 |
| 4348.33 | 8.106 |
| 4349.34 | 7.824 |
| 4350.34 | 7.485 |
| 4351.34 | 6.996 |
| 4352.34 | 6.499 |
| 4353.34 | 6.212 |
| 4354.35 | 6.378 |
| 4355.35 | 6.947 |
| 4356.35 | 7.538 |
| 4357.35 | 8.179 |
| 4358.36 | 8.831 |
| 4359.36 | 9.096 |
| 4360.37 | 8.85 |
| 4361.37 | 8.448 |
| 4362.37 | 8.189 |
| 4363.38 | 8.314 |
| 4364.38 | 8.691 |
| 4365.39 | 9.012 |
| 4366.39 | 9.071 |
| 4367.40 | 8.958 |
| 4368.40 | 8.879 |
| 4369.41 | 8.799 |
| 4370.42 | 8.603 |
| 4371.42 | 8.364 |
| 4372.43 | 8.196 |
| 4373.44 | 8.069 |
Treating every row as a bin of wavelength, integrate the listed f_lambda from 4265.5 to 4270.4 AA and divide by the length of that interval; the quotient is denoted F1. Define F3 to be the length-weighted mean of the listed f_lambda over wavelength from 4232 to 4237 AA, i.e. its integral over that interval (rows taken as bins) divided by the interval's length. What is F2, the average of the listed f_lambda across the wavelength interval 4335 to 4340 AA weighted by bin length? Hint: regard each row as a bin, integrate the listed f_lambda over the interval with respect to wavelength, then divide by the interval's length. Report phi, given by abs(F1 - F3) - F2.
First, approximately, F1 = 7.7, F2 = 7.9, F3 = 7.5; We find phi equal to -7.7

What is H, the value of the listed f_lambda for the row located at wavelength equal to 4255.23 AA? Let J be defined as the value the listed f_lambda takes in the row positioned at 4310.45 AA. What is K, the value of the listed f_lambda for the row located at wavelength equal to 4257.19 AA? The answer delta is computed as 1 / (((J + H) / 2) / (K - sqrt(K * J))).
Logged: 0.27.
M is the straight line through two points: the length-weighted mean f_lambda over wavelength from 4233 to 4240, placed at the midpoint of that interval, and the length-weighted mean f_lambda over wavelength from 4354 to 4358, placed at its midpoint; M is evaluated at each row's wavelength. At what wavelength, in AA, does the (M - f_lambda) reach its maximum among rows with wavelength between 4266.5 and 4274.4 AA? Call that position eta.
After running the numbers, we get 4273.89 AA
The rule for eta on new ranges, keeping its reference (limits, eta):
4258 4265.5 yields 4262.09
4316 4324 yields 4323.37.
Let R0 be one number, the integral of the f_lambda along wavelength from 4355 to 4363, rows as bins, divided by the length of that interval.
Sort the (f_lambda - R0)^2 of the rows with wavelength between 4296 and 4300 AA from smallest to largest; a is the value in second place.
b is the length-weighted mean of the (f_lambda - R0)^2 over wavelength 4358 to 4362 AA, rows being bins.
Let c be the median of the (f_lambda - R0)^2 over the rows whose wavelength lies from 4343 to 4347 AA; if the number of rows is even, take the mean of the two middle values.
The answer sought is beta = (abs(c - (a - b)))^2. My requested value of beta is 6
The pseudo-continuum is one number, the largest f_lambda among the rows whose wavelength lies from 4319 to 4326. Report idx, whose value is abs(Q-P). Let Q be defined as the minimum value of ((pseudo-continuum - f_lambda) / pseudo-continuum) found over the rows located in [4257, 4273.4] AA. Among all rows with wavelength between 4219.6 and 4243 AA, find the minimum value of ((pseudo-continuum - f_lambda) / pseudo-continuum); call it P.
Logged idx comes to 0.02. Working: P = 0.082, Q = 0.06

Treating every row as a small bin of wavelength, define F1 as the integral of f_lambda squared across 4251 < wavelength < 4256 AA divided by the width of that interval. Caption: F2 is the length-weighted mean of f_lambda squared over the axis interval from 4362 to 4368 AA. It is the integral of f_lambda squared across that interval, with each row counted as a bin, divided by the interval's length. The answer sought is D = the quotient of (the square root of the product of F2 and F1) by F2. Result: 0.8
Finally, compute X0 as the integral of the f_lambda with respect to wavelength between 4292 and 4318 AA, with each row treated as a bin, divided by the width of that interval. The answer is 6.1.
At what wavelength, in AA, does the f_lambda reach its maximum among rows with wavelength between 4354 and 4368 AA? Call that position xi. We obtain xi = 4359.36 AA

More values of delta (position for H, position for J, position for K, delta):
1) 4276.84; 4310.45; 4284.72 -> 0.19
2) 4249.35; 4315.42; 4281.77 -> -0.01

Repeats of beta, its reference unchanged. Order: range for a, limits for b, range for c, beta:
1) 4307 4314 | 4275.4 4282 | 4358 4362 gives 29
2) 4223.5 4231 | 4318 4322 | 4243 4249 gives 0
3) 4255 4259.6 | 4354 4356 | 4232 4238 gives 10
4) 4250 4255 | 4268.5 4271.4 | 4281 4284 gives 1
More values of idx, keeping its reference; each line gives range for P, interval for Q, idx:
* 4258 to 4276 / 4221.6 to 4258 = 0.01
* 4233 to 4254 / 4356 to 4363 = 0.10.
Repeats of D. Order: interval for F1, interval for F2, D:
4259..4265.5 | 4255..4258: 1.0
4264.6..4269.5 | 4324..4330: 1.1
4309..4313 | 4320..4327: 0.7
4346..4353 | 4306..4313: 1.4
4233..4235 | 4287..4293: 1.2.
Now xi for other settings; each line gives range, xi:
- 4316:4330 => 4319.39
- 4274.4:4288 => 4285.71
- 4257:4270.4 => 4258.17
